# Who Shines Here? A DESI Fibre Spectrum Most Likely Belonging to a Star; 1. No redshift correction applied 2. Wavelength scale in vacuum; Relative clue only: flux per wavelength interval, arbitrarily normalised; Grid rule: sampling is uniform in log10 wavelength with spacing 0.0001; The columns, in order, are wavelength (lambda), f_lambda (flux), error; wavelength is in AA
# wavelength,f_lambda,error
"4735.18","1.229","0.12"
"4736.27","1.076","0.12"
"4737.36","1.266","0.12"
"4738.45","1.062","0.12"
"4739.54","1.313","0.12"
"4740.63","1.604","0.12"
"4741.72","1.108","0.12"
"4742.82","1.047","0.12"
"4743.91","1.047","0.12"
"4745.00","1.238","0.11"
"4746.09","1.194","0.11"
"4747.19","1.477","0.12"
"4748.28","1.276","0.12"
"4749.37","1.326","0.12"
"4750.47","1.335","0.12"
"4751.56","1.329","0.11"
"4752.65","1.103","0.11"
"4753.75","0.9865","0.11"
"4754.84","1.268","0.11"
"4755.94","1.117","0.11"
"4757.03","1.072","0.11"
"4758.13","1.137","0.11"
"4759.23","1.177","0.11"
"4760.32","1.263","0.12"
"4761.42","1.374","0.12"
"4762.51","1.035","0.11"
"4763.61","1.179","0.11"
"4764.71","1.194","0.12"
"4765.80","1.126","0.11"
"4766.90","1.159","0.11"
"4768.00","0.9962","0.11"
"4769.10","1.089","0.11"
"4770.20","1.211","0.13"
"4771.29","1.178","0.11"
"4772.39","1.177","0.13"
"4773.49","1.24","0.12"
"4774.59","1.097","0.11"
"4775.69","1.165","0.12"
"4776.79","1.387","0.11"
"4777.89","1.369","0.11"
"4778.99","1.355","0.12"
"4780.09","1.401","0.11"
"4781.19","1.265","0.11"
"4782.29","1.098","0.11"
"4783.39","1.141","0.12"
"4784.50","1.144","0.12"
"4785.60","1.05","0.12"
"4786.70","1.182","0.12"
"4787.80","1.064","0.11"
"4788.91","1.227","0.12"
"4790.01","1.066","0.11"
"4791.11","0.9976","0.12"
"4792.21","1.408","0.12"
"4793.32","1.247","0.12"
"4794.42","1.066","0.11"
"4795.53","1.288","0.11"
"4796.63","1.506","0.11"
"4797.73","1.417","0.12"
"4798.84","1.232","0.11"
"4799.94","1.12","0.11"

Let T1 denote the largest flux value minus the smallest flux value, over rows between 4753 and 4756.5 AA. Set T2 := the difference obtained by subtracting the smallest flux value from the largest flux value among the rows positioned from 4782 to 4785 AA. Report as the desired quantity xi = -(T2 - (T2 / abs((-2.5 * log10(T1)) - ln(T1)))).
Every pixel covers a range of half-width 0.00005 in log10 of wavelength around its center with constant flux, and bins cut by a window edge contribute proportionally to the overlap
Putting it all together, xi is -0.03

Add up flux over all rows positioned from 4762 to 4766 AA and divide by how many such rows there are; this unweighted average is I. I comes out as 1.13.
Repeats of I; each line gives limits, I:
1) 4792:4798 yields 1.32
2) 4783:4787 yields 1.13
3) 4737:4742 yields 1.27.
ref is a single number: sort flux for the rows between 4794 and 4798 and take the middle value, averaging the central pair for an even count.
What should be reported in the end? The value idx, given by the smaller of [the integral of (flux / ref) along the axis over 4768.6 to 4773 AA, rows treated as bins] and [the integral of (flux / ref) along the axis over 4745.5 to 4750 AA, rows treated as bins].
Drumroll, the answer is 3.80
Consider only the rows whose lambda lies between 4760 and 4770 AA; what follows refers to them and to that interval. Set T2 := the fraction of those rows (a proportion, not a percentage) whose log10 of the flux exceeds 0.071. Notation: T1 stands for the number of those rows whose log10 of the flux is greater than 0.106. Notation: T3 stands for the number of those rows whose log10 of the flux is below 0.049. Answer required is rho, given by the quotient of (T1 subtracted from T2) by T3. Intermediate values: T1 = 1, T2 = 0.44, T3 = 3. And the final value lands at -0.2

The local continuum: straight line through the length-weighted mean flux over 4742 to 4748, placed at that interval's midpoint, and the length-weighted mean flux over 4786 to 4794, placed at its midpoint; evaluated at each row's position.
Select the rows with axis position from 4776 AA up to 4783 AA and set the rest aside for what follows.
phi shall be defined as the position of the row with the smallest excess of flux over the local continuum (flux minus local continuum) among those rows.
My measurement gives 4782.29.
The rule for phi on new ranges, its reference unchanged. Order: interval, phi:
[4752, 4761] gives 4753.75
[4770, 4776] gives 4774.59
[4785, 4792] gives 4791.11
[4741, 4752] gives 4742.82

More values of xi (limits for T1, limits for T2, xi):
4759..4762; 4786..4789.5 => -0.11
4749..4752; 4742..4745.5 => -0.17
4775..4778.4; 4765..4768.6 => -0.11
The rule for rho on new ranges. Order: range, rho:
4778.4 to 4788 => -0.5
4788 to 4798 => -1.1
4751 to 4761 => -0.2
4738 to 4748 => -0.6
